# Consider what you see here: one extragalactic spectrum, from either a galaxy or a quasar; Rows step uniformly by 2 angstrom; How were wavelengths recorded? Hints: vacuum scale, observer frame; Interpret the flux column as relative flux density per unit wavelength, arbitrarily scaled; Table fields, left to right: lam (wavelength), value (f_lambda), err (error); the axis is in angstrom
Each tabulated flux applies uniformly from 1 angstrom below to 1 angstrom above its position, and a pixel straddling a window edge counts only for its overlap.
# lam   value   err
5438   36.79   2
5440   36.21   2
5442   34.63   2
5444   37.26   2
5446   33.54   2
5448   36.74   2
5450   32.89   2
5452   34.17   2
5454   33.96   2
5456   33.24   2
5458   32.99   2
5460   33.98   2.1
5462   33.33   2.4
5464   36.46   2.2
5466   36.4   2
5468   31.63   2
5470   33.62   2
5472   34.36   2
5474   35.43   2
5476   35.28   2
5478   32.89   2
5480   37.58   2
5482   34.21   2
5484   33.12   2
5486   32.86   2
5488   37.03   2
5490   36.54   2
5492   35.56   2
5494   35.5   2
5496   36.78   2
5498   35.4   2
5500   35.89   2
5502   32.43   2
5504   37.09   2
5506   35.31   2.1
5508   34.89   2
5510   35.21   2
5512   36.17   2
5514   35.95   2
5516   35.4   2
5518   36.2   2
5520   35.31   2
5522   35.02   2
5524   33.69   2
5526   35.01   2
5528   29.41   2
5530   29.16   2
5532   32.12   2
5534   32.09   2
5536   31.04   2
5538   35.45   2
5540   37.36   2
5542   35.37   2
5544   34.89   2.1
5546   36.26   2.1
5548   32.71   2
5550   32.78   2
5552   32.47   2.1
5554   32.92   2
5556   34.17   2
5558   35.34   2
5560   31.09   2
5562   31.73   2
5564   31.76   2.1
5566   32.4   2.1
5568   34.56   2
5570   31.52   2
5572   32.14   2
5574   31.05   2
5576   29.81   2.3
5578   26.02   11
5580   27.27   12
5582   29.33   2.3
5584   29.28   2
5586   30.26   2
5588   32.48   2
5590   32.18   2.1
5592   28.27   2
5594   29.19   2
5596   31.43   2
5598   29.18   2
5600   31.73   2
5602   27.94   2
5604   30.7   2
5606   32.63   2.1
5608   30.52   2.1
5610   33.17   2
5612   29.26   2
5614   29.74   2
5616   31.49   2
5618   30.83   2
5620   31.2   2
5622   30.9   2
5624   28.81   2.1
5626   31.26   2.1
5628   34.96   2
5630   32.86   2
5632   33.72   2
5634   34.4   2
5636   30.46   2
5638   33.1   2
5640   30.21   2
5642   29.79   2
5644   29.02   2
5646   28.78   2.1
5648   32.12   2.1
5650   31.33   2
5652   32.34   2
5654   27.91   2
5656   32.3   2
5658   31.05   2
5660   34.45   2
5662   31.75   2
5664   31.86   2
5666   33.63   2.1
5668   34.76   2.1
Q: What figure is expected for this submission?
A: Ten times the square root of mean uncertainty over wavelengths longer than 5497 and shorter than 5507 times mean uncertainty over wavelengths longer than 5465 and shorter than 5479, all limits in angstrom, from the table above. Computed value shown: 20.1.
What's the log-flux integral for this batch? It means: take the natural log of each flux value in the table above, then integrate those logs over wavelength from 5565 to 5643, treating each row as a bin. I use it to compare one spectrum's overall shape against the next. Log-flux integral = 267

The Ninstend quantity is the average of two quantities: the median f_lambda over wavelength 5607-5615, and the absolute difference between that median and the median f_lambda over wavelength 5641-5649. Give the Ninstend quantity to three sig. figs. 15.4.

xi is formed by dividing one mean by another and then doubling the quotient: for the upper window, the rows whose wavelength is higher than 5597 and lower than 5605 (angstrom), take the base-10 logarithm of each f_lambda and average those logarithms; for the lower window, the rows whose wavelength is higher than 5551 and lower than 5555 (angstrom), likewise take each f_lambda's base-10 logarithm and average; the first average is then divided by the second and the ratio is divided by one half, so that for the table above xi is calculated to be 1.948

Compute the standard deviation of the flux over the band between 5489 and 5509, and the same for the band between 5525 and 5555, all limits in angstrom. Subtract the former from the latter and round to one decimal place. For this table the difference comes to 1.1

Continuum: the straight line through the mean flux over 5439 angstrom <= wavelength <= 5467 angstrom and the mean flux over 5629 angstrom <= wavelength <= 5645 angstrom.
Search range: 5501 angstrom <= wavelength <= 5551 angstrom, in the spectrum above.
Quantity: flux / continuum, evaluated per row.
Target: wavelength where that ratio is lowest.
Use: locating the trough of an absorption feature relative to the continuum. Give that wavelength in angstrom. 5530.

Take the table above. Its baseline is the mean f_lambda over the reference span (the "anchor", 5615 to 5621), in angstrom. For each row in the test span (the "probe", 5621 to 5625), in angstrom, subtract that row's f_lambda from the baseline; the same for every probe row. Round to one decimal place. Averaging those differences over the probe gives 1.3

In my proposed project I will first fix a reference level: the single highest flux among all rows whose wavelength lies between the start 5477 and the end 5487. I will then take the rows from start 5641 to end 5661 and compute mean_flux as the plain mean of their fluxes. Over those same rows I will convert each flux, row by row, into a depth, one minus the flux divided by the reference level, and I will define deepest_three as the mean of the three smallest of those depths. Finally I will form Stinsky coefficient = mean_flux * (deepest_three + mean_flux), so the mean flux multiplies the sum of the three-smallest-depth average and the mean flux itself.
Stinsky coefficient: 959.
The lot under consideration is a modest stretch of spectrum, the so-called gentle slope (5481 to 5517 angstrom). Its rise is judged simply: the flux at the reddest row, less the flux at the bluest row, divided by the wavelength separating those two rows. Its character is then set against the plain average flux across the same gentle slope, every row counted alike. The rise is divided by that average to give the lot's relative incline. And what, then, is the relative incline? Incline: 0.001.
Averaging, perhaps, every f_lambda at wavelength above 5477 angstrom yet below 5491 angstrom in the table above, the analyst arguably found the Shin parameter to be 34.9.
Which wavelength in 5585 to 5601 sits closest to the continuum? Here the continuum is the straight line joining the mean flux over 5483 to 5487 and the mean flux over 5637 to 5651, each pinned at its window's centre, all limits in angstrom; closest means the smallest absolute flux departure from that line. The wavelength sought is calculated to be 5596 angstrom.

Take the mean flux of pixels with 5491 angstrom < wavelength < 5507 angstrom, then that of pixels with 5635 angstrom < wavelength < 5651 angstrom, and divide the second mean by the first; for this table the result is 0.86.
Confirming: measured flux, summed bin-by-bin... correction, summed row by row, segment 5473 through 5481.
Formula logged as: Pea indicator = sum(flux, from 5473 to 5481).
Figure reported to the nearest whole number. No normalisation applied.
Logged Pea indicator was 141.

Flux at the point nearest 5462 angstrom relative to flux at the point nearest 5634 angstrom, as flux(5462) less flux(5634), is -1.1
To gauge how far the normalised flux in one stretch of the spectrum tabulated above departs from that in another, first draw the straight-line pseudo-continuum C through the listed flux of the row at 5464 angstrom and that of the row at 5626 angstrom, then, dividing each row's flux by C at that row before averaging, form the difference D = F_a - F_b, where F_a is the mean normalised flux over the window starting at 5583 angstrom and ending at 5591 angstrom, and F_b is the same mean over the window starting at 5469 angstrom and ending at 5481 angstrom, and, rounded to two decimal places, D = -0.01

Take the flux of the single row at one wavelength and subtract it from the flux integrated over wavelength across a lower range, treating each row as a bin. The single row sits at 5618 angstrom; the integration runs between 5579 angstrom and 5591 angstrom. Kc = 331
